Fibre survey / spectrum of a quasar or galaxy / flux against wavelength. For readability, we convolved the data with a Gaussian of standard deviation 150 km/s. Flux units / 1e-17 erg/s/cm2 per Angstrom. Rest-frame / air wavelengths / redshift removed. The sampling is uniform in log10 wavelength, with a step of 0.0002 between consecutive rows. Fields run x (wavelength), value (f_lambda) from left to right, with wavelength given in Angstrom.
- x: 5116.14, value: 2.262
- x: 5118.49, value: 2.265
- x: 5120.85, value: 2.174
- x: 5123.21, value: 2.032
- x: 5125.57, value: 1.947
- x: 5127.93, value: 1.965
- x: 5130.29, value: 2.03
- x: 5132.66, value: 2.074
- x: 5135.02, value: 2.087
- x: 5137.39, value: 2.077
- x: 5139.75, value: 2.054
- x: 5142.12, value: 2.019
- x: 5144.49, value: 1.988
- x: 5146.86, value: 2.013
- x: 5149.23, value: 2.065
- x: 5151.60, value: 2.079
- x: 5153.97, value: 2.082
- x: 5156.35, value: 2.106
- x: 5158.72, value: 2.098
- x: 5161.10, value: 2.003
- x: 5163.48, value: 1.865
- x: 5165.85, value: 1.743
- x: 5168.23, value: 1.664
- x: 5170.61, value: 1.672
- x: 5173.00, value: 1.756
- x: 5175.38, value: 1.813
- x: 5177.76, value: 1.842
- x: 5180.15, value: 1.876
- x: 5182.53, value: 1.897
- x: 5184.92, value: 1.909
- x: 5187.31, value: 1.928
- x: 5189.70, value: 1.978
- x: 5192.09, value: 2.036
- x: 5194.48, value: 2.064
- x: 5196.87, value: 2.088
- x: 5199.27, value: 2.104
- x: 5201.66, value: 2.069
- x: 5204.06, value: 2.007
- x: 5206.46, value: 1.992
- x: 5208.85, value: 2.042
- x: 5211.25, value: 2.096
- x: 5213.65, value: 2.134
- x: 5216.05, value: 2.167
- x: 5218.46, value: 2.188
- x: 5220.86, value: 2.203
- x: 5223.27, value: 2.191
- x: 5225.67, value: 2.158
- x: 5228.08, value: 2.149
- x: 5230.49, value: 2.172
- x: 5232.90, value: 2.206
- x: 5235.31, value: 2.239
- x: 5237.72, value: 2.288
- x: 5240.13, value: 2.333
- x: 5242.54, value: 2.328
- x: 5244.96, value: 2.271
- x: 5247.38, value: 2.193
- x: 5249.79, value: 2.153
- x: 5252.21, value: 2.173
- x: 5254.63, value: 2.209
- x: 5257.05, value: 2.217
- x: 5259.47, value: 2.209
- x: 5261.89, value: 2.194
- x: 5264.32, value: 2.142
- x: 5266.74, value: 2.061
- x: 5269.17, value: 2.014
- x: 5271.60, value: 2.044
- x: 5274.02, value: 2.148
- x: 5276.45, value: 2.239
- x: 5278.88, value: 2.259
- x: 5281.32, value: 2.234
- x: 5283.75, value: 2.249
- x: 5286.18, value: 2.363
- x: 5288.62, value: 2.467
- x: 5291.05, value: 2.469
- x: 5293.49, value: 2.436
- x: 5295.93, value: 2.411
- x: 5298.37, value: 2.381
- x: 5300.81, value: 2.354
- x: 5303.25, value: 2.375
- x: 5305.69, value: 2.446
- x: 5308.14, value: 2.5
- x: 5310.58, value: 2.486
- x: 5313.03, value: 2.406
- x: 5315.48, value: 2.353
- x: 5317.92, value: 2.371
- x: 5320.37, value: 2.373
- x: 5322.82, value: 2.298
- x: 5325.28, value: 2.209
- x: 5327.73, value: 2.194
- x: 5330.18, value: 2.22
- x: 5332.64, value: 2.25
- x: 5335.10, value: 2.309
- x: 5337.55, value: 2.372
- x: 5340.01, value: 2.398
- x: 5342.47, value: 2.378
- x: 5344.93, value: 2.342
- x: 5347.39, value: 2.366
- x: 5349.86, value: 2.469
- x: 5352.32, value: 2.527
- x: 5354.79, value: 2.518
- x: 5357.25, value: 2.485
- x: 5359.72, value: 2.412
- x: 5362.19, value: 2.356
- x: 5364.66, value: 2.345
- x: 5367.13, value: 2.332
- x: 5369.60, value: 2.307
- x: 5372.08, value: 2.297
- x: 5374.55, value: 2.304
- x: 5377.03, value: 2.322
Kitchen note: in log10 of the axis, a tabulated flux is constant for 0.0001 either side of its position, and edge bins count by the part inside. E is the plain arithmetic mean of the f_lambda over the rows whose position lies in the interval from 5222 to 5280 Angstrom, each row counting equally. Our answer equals 2.19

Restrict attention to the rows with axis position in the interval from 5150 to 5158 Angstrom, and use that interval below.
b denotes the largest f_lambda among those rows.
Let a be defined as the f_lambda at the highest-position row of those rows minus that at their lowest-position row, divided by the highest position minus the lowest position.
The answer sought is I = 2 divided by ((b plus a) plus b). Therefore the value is 0.474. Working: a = 0.006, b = 2.106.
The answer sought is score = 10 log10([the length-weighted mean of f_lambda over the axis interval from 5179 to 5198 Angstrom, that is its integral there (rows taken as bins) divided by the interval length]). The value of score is 2.95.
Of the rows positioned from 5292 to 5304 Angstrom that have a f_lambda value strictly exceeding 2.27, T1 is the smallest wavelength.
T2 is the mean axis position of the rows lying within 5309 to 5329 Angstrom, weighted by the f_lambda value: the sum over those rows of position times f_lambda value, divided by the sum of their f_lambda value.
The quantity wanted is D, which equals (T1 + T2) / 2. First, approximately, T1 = 5293.49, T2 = 5318.9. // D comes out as 5306.2 Angstrom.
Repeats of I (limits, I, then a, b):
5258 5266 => 0.454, -0.014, 2.209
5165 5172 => 0.576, -0.015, 1.743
